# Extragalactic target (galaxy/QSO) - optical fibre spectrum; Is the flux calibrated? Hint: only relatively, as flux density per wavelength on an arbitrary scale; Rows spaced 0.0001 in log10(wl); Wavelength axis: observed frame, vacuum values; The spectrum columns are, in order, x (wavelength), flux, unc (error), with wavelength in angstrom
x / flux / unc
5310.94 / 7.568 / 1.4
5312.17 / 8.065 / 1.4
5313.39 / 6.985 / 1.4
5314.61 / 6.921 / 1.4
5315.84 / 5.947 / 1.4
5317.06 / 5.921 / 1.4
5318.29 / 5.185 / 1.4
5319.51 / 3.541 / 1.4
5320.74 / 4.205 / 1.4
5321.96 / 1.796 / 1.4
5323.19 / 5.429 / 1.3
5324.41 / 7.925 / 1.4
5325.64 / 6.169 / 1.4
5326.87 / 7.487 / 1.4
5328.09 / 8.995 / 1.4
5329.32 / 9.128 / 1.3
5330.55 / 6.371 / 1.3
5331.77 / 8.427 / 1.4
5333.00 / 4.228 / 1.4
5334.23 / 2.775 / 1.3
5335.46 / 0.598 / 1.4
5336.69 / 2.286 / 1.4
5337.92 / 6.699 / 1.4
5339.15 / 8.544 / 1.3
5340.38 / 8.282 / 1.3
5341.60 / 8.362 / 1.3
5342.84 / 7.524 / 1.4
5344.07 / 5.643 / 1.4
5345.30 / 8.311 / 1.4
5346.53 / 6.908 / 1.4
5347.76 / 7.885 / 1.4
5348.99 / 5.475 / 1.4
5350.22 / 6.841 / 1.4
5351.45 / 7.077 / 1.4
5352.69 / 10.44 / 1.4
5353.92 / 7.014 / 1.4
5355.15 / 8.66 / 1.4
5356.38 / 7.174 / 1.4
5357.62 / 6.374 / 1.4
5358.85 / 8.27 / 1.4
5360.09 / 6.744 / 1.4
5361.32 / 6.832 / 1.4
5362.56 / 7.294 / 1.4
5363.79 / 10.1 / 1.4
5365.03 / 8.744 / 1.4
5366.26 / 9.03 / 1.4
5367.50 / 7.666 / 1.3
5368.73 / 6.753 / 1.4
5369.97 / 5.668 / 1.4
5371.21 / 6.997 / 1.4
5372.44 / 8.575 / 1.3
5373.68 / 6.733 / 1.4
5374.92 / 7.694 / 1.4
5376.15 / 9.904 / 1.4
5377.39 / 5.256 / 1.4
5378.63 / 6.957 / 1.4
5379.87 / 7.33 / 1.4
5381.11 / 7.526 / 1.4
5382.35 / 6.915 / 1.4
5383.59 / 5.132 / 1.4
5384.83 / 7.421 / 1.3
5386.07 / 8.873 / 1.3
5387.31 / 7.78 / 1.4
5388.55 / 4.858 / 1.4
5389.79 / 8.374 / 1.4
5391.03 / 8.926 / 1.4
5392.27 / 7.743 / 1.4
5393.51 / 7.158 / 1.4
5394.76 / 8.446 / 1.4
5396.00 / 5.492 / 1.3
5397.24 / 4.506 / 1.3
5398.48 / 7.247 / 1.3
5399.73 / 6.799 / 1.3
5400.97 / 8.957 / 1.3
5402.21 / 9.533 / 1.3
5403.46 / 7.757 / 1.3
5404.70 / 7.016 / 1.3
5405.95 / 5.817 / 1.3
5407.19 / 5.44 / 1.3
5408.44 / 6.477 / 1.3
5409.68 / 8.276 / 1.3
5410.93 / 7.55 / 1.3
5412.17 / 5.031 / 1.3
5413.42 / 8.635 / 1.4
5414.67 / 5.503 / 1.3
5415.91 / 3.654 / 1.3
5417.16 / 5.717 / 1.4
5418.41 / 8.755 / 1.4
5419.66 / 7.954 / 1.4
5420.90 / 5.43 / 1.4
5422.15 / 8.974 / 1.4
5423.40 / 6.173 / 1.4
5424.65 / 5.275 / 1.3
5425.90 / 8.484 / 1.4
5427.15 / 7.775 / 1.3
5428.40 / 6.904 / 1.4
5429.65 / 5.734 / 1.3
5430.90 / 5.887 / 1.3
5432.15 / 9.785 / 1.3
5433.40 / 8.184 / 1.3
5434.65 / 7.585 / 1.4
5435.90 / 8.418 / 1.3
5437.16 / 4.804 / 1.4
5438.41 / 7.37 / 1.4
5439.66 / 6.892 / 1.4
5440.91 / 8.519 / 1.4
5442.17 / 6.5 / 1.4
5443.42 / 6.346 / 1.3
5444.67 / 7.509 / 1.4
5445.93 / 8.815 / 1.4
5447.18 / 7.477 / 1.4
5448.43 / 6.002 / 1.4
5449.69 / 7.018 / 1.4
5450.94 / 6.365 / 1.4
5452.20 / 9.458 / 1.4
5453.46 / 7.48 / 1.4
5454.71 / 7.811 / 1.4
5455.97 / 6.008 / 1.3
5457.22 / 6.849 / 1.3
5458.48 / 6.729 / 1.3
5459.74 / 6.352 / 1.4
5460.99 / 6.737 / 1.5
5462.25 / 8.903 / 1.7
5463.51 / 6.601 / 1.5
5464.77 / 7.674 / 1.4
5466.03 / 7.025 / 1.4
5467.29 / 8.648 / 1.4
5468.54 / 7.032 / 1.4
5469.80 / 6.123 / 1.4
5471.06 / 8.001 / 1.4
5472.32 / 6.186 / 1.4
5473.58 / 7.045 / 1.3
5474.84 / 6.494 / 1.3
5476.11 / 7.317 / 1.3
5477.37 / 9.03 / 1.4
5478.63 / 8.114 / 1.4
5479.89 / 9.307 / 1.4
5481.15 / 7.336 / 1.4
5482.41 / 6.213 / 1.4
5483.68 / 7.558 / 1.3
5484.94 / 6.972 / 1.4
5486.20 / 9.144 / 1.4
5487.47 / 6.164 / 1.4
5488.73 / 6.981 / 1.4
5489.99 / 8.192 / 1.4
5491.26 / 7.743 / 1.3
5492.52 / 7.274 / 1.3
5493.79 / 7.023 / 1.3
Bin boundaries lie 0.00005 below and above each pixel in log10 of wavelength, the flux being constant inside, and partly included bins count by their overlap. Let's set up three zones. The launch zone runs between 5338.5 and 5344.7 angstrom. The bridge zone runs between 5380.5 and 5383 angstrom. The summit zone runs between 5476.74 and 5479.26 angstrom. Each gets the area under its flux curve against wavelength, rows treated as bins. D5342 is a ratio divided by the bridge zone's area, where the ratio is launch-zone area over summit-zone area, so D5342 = 0.12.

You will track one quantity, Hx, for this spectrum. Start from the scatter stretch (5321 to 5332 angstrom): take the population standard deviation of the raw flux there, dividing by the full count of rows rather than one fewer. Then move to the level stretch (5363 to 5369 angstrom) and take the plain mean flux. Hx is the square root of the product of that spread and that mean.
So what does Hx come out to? 4.3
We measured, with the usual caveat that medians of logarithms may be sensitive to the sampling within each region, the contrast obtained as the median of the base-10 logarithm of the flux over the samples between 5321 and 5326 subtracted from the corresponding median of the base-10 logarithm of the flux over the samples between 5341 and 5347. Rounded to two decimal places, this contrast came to 0.11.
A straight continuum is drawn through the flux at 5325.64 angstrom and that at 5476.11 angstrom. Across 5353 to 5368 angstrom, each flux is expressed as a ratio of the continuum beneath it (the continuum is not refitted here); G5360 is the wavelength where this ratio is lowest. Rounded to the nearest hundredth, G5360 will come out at 5357.62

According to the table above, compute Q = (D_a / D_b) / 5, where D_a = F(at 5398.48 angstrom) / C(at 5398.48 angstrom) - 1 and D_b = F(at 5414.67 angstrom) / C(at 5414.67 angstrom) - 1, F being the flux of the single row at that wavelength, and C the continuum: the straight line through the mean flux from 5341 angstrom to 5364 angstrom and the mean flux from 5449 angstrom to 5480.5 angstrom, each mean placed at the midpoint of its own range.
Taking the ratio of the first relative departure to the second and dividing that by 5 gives 0.02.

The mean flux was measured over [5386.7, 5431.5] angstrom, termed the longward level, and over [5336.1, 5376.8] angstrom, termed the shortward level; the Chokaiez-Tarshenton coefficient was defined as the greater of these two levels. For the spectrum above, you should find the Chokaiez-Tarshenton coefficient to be 7.47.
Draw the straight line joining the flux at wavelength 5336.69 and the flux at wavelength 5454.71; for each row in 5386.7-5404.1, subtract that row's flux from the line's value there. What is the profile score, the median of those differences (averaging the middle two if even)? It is -2.6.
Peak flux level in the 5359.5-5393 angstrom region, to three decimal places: 10.100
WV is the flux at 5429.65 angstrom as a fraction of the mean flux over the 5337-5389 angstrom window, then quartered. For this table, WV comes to 0.193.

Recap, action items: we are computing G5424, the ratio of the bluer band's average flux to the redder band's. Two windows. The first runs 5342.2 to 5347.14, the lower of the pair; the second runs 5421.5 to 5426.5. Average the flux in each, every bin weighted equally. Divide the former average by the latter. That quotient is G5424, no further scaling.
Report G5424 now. 0.98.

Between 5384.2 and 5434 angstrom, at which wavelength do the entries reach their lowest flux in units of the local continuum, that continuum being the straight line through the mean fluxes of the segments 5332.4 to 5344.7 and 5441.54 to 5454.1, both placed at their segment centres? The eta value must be 5415.91 angstrom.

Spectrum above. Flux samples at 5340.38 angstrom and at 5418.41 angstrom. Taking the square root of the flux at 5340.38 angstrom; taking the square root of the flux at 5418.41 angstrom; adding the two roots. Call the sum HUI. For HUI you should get 5.84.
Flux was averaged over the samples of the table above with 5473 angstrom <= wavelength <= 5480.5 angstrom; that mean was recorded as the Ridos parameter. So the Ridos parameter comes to 7.88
